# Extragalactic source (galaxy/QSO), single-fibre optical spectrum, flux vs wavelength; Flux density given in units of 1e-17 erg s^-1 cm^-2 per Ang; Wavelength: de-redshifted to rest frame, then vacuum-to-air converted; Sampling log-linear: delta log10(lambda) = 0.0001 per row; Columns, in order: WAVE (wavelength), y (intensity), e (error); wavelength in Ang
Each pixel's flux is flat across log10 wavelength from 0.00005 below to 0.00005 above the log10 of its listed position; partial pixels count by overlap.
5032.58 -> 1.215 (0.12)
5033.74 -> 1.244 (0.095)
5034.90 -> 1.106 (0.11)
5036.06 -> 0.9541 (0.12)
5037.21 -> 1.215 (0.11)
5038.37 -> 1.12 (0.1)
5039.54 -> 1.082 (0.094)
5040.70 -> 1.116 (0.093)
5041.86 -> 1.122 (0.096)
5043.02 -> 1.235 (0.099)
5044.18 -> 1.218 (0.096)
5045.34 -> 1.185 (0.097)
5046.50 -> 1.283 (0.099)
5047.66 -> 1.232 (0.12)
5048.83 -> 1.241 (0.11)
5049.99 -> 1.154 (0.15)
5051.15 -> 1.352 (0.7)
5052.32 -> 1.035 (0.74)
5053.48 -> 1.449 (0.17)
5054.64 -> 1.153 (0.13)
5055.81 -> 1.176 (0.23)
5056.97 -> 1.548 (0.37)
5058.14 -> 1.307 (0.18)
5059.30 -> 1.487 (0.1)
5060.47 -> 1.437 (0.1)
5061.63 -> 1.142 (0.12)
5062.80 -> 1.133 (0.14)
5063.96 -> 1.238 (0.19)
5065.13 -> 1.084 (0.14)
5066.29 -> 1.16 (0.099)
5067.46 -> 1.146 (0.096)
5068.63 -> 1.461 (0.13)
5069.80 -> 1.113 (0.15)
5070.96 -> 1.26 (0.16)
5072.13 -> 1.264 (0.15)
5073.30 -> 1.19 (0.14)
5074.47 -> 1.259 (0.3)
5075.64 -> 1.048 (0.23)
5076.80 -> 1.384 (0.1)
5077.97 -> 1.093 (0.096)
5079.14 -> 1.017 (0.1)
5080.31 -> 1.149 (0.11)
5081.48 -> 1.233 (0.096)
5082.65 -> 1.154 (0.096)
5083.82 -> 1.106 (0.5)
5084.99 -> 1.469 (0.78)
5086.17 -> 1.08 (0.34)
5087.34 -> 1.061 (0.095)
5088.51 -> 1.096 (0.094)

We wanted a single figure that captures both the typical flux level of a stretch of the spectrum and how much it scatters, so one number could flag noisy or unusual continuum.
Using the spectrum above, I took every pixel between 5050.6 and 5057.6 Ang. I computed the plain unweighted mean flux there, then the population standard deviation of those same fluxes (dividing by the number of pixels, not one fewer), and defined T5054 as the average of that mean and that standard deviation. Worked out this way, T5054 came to 0.732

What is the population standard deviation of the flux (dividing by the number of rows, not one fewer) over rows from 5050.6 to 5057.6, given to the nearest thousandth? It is 0.179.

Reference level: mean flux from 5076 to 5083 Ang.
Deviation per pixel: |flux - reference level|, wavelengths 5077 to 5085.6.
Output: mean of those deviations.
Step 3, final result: 0.10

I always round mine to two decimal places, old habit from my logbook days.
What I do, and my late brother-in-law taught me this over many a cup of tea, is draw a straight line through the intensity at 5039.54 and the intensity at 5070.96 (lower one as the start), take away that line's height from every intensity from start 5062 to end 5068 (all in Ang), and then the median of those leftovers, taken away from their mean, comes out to 0.01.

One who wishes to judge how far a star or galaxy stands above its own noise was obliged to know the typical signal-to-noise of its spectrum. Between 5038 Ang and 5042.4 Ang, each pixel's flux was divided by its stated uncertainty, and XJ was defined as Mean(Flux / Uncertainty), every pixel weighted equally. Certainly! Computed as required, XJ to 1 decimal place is 11.6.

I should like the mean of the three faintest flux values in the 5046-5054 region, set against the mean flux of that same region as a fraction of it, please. 0.91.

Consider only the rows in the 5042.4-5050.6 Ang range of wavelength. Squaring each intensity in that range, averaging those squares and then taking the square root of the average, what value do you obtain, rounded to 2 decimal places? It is 1.22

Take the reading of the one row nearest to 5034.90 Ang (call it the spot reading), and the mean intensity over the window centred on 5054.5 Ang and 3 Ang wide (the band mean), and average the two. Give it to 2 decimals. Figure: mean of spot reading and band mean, 1.18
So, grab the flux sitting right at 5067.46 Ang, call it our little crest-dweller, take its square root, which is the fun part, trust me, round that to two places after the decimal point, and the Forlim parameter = 1.07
